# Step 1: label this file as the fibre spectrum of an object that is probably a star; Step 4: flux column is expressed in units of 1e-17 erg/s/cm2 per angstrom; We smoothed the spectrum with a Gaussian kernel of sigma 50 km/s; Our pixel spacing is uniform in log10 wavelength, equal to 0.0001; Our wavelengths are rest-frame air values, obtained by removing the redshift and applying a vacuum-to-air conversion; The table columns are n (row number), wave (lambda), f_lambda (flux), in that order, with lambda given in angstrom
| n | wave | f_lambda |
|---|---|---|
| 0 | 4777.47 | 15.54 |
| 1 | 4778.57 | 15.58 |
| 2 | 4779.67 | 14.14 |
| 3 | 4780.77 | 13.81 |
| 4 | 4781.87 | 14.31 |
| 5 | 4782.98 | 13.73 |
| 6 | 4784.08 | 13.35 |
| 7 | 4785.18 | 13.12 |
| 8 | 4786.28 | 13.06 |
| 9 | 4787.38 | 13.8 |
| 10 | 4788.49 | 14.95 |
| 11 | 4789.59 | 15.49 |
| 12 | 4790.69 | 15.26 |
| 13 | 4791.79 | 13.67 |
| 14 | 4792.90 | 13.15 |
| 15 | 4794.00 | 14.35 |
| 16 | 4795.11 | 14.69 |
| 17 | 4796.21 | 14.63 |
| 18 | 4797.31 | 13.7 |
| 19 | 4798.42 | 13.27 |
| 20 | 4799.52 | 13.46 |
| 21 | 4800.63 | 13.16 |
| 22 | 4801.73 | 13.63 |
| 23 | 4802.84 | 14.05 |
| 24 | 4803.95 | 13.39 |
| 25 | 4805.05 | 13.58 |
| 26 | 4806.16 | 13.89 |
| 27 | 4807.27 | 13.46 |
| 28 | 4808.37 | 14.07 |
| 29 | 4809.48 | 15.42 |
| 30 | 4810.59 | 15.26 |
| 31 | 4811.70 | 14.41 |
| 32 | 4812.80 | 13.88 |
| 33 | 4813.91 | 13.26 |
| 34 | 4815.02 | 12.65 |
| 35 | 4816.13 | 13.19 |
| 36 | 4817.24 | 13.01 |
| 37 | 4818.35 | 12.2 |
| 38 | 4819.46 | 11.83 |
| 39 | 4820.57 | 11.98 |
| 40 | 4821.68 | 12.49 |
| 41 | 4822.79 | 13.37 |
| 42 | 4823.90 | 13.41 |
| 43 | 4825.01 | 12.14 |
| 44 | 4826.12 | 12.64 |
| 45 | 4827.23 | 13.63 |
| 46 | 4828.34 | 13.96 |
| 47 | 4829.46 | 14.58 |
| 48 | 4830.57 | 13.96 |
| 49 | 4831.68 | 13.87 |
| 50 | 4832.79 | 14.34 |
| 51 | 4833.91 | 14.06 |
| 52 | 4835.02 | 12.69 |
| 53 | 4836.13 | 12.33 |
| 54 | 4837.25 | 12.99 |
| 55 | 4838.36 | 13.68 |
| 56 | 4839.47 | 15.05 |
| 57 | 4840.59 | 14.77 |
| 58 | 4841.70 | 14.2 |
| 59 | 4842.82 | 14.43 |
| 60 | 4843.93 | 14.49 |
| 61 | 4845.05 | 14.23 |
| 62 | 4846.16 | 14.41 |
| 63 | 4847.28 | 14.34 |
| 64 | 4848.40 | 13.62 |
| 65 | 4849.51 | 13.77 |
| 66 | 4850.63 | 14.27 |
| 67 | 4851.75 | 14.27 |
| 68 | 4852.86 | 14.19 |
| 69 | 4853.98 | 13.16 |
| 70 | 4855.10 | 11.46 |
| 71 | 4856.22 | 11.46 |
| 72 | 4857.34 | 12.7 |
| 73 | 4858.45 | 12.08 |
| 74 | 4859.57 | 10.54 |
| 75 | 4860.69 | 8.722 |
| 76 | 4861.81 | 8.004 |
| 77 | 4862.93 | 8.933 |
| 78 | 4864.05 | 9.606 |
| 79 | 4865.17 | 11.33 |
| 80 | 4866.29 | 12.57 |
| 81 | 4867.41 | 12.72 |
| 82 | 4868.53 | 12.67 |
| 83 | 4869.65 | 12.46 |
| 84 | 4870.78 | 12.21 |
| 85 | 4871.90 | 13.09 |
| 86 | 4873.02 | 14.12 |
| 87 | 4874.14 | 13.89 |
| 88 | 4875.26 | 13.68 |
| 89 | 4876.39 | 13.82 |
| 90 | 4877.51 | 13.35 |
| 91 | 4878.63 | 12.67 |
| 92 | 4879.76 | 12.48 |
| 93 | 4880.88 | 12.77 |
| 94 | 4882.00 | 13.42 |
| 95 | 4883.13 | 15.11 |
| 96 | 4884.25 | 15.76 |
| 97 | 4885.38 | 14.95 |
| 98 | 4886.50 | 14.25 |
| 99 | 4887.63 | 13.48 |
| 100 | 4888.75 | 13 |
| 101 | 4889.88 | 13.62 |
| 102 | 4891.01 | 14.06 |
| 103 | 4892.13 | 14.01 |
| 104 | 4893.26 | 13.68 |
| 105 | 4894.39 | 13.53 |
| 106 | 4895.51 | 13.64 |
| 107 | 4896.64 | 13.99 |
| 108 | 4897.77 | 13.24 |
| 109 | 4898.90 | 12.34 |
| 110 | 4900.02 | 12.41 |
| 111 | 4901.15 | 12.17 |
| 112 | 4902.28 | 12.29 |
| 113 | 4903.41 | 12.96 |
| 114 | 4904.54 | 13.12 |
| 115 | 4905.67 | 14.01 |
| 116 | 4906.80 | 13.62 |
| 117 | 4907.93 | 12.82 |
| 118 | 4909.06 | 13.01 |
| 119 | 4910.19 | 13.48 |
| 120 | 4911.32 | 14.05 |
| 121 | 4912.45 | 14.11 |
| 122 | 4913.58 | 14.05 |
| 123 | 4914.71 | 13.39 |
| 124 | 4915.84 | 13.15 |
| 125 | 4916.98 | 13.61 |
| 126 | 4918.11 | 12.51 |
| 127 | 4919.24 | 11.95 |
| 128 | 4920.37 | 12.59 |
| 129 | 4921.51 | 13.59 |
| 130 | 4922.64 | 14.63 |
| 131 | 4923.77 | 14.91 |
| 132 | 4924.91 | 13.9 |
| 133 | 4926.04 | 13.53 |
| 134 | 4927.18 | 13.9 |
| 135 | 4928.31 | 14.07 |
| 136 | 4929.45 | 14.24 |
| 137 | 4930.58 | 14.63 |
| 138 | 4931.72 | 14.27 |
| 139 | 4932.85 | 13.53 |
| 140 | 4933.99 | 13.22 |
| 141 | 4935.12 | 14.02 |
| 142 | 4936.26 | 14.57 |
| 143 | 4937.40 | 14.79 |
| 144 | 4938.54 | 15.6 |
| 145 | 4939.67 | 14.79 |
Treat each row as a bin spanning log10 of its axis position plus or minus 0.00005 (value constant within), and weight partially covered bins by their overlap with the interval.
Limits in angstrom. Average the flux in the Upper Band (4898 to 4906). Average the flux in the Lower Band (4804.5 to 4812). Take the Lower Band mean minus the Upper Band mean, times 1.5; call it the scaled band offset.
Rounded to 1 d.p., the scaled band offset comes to 2.3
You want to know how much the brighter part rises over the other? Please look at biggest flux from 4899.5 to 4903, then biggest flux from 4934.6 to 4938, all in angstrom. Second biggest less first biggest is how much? 2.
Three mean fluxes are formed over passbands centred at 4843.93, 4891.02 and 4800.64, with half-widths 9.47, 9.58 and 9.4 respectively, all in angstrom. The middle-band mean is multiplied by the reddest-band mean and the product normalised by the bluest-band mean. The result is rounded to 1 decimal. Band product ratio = 13.9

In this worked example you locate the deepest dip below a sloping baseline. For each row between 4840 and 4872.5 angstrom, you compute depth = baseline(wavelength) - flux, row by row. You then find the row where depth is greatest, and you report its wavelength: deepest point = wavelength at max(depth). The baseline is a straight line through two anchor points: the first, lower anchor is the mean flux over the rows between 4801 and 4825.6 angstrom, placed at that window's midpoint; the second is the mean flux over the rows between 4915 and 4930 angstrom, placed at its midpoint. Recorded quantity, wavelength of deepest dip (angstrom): 4861.81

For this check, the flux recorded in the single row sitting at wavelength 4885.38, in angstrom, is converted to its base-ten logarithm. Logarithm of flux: 1.17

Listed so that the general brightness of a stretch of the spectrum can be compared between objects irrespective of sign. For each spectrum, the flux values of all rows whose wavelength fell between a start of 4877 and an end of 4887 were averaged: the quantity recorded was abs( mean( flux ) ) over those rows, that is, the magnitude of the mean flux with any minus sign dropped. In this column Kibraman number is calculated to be 13.9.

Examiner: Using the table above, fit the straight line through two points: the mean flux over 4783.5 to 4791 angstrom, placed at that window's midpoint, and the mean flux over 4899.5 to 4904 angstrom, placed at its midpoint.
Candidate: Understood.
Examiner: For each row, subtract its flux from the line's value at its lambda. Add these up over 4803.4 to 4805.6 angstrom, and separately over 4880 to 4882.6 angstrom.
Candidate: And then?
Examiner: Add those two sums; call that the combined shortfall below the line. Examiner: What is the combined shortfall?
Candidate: 0.1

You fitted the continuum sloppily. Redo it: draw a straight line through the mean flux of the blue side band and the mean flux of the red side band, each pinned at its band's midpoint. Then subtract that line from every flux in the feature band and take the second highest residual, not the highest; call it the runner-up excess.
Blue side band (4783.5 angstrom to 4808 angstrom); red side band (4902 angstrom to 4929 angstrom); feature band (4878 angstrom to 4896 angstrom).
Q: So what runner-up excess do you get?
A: 1.5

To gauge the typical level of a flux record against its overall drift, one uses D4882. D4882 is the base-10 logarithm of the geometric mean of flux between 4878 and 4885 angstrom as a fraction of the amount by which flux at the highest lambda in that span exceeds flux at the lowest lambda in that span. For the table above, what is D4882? 0.65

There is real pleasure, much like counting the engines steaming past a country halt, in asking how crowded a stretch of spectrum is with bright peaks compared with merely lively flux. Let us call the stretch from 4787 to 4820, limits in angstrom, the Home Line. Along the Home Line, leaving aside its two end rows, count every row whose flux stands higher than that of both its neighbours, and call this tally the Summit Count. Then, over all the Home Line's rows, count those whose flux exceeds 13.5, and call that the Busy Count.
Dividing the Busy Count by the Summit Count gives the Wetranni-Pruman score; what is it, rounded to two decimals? 2.57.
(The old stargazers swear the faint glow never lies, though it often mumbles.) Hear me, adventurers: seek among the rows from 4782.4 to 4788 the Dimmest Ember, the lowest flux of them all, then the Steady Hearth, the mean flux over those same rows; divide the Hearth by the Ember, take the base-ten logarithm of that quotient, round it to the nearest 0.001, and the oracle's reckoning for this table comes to 0.012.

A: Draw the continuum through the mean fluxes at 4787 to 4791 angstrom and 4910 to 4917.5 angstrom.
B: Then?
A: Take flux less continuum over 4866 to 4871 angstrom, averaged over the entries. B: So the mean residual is -1.6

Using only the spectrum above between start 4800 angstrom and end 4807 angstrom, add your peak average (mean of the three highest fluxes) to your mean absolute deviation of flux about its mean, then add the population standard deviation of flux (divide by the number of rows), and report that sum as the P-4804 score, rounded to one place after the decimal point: 14.4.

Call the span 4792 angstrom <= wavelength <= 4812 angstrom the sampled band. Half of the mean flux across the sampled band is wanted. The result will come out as 7.0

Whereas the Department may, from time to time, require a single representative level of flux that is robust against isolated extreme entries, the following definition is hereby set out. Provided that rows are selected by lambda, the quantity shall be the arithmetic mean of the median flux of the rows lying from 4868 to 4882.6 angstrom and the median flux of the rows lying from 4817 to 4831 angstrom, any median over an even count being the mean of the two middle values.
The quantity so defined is 13.05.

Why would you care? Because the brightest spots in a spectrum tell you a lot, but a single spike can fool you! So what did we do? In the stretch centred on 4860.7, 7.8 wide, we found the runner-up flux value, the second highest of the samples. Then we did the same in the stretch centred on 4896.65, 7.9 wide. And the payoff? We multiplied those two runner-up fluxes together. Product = 165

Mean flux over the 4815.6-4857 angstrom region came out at 13.47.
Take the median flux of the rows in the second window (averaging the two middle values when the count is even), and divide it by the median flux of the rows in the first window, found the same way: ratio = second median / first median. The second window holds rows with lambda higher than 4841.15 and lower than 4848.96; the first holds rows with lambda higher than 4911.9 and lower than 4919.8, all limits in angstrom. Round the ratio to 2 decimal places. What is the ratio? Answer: 1.07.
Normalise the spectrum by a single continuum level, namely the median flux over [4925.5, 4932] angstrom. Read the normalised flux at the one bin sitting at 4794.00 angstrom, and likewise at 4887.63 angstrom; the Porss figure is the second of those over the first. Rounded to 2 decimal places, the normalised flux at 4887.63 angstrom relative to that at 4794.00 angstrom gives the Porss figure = 0.94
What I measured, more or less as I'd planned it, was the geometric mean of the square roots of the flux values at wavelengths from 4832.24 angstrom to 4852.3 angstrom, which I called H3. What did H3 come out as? 3.74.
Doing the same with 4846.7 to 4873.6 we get 3.47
